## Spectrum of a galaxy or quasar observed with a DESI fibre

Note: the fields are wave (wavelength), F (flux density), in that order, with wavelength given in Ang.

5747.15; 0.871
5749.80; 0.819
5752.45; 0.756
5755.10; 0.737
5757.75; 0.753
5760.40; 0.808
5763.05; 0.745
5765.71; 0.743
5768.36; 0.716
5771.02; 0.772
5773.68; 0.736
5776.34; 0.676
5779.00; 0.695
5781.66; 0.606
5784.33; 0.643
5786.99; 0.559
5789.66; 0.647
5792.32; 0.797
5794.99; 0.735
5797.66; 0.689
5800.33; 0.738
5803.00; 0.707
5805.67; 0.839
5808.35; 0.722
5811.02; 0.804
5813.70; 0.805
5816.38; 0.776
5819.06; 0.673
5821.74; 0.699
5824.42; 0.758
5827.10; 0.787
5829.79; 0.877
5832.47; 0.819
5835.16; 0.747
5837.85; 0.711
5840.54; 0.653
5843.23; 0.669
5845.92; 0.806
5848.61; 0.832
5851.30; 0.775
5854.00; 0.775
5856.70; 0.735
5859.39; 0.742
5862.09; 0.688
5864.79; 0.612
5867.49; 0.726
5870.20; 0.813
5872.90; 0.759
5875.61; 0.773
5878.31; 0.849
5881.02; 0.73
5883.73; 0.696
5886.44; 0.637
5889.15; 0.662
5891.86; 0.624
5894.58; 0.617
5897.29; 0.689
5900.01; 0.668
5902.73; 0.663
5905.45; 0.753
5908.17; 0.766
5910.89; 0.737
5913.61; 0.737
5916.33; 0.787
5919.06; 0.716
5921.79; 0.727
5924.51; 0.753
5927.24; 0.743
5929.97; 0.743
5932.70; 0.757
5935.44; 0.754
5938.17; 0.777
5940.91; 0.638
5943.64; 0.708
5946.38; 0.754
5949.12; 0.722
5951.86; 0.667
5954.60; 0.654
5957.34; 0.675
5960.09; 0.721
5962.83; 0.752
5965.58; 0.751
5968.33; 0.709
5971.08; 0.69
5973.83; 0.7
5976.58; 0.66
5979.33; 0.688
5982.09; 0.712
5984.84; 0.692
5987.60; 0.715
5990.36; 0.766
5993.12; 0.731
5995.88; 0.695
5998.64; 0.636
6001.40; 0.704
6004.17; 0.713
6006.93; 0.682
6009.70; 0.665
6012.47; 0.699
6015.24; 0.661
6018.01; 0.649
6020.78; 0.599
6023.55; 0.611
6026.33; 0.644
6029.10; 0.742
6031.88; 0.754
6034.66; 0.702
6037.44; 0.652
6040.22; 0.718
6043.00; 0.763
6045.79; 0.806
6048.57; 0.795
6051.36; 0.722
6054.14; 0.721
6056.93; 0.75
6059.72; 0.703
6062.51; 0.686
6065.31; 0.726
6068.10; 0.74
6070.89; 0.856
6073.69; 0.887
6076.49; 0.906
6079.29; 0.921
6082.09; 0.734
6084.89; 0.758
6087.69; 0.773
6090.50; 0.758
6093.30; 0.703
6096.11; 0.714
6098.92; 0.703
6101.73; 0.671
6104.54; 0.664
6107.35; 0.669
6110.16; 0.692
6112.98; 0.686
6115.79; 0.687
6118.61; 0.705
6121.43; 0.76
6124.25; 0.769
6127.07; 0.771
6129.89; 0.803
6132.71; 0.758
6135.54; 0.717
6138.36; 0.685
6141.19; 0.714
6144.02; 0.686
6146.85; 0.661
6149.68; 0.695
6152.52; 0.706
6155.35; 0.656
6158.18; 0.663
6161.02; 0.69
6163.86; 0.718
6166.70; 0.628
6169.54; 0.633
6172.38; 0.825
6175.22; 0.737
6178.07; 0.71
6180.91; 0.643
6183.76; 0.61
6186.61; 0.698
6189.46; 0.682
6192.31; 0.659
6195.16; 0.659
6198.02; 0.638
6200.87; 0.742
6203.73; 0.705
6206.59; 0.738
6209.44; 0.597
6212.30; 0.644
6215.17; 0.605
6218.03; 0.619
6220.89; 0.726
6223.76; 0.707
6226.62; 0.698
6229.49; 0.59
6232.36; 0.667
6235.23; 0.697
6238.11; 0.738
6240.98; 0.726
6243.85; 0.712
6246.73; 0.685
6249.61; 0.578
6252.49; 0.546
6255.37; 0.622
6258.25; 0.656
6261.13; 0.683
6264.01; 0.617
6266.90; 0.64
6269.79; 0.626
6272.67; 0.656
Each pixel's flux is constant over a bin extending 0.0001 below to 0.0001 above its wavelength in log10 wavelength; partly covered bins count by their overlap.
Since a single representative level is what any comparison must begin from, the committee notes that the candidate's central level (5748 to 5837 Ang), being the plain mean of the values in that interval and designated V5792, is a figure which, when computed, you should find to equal 0.739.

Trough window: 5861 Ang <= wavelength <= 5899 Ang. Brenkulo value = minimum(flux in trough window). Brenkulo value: 0.612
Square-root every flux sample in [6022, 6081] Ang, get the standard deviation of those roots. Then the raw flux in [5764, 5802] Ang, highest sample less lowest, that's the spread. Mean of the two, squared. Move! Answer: 0.020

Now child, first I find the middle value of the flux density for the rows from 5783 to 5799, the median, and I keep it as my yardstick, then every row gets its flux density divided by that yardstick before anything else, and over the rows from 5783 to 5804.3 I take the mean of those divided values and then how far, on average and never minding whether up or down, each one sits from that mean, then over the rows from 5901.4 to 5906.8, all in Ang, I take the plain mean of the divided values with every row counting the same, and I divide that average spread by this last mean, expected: 0.078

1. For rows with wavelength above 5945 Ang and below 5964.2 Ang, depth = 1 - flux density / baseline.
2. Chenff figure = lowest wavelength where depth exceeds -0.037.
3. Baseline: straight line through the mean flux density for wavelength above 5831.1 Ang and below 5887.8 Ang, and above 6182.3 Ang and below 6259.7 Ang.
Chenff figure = 5949.12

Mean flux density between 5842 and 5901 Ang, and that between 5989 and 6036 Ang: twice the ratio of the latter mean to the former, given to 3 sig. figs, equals 1.90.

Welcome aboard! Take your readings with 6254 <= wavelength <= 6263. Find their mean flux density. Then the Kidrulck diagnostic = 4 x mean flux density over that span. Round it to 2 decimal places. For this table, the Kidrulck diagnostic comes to 2.61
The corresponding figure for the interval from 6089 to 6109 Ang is 2.79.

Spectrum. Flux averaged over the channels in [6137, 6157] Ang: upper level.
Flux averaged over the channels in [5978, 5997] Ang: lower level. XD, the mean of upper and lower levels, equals 0.700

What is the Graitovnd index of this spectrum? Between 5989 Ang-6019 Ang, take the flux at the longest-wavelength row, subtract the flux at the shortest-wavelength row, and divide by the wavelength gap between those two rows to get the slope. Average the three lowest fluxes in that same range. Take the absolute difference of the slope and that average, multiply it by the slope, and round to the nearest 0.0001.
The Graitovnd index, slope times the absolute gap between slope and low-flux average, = -0.0028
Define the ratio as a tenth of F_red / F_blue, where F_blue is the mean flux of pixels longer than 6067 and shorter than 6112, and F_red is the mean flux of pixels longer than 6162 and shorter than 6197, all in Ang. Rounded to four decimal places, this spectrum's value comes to 0.0900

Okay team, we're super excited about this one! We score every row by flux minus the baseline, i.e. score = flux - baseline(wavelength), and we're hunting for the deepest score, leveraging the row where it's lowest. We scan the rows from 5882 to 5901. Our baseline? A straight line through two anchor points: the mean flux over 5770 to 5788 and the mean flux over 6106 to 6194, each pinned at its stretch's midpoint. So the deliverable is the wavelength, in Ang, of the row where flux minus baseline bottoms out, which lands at 5894.58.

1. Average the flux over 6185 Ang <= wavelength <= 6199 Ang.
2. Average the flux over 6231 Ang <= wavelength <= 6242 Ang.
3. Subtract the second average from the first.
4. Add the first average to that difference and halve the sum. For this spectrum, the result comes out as 0.314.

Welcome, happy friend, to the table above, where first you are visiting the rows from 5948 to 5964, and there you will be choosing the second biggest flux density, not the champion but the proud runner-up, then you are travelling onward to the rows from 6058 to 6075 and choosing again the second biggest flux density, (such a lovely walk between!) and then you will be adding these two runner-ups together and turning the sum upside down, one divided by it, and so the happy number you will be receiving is 0.63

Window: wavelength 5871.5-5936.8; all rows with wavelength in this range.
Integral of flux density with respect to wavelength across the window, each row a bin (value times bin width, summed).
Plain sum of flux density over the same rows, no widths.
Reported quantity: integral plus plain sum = 64.5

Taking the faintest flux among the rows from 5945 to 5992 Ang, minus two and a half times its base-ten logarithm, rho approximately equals 0.46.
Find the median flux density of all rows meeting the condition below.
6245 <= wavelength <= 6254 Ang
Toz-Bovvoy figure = 0.578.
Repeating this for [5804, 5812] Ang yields 0.804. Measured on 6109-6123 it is 0.692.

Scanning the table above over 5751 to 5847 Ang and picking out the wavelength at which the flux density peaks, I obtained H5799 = 5829.79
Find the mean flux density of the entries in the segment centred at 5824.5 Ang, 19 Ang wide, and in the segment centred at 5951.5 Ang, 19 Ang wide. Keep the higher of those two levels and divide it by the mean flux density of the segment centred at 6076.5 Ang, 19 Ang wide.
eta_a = 0.93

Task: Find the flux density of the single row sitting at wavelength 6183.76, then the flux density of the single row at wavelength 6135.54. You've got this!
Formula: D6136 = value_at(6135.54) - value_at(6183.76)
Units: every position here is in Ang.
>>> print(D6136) 0.107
